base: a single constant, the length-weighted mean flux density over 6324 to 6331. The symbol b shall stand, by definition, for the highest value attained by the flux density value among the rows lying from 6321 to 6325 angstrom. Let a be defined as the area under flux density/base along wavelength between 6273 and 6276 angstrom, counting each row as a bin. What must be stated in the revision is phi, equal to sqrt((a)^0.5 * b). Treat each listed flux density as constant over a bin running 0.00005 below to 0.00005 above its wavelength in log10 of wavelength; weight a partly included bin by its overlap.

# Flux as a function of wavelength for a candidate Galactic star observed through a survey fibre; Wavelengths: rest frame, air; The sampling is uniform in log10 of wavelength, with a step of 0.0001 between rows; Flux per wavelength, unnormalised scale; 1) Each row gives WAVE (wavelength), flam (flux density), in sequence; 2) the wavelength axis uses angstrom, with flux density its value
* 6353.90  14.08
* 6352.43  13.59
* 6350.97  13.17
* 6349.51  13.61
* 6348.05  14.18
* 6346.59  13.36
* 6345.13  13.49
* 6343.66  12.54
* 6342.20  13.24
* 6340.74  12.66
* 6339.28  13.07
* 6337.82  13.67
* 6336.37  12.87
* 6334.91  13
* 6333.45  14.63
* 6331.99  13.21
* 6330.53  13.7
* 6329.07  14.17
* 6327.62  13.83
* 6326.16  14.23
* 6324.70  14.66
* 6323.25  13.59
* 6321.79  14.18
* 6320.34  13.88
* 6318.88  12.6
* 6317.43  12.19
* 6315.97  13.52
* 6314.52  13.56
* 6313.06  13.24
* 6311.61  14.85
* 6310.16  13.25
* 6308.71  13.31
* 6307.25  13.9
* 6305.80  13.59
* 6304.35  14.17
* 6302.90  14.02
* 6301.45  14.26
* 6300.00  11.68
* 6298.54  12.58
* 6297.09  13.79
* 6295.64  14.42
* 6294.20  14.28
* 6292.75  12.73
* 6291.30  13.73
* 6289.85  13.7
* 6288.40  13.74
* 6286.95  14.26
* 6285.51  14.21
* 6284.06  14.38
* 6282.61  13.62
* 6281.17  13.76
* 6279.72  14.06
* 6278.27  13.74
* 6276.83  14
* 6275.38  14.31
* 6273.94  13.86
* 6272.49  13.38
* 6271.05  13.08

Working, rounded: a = 3.0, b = 14.66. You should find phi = 5.0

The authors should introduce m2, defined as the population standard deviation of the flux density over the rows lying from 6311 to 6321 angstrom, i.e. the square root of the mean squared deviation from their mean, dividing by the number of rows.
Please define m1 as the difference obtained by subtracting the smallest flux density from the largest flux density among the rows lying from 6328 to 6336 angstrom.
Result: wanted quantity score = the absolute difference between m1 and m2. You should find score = 0.8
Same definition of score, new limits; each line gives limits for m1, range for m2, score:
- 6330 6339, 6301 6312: 1.3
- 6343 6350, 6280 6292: 1.4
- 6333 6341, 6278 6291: 1.7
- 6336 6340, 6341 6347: 0.4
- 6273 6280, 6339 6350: 0.1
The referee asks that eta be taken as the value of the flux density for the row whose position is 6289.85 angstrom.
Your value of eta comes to 13.7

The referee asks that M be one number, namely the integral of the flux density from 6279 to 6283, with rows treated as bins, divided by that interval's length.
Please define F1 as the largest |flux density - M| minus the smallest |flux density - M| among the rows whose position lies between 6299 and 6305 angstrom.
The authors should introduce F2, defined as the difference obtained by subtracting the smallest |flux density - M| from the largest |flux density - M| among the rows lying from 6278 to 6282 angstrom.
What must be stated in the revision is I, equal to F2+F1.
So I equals 2.1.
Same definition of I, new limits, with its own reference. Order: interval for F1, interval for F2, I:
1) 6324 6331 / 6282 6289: 1.3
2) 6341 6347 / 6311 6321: 2.6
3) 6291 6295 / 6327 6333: 1.6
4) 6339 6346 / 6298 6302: 2.7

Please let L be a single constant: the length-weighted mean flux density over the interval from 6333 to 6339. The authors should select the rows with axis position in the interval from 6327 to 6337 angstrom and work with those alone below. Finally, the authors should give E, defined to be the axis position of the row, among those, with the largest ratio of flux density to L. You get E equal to 6333.45 angstrom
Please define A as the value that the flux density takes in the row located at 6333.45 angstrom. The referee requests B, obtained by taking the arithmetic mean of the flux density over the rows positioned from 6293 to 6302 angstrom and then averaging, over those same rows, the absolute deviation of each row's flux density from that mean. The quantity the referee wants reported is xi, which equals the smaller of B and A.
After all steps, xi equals 0.91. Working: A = 14.63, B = 0.9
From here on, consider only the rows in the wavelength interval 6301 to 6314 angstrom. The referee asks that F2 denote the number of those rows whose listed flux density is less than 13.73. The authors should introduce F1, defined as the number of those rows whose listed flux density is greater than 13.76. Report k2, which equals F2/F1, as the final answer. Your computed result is 0.8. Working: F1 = 5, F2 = 4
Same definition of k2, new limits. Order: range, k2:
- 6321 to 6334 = 0.5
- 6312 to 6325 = 2.0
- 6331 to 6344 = 8.0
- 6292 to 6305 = 0.5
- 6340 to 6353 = 8.0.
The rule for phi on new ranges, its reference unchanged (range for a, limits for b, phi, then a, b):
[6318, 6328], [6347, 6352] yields 6.7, 9.8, 14.18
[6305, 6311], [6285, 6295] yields 5.9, 5.8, 14.28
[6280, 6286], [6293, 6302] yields 5.9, 5.9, 14.42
